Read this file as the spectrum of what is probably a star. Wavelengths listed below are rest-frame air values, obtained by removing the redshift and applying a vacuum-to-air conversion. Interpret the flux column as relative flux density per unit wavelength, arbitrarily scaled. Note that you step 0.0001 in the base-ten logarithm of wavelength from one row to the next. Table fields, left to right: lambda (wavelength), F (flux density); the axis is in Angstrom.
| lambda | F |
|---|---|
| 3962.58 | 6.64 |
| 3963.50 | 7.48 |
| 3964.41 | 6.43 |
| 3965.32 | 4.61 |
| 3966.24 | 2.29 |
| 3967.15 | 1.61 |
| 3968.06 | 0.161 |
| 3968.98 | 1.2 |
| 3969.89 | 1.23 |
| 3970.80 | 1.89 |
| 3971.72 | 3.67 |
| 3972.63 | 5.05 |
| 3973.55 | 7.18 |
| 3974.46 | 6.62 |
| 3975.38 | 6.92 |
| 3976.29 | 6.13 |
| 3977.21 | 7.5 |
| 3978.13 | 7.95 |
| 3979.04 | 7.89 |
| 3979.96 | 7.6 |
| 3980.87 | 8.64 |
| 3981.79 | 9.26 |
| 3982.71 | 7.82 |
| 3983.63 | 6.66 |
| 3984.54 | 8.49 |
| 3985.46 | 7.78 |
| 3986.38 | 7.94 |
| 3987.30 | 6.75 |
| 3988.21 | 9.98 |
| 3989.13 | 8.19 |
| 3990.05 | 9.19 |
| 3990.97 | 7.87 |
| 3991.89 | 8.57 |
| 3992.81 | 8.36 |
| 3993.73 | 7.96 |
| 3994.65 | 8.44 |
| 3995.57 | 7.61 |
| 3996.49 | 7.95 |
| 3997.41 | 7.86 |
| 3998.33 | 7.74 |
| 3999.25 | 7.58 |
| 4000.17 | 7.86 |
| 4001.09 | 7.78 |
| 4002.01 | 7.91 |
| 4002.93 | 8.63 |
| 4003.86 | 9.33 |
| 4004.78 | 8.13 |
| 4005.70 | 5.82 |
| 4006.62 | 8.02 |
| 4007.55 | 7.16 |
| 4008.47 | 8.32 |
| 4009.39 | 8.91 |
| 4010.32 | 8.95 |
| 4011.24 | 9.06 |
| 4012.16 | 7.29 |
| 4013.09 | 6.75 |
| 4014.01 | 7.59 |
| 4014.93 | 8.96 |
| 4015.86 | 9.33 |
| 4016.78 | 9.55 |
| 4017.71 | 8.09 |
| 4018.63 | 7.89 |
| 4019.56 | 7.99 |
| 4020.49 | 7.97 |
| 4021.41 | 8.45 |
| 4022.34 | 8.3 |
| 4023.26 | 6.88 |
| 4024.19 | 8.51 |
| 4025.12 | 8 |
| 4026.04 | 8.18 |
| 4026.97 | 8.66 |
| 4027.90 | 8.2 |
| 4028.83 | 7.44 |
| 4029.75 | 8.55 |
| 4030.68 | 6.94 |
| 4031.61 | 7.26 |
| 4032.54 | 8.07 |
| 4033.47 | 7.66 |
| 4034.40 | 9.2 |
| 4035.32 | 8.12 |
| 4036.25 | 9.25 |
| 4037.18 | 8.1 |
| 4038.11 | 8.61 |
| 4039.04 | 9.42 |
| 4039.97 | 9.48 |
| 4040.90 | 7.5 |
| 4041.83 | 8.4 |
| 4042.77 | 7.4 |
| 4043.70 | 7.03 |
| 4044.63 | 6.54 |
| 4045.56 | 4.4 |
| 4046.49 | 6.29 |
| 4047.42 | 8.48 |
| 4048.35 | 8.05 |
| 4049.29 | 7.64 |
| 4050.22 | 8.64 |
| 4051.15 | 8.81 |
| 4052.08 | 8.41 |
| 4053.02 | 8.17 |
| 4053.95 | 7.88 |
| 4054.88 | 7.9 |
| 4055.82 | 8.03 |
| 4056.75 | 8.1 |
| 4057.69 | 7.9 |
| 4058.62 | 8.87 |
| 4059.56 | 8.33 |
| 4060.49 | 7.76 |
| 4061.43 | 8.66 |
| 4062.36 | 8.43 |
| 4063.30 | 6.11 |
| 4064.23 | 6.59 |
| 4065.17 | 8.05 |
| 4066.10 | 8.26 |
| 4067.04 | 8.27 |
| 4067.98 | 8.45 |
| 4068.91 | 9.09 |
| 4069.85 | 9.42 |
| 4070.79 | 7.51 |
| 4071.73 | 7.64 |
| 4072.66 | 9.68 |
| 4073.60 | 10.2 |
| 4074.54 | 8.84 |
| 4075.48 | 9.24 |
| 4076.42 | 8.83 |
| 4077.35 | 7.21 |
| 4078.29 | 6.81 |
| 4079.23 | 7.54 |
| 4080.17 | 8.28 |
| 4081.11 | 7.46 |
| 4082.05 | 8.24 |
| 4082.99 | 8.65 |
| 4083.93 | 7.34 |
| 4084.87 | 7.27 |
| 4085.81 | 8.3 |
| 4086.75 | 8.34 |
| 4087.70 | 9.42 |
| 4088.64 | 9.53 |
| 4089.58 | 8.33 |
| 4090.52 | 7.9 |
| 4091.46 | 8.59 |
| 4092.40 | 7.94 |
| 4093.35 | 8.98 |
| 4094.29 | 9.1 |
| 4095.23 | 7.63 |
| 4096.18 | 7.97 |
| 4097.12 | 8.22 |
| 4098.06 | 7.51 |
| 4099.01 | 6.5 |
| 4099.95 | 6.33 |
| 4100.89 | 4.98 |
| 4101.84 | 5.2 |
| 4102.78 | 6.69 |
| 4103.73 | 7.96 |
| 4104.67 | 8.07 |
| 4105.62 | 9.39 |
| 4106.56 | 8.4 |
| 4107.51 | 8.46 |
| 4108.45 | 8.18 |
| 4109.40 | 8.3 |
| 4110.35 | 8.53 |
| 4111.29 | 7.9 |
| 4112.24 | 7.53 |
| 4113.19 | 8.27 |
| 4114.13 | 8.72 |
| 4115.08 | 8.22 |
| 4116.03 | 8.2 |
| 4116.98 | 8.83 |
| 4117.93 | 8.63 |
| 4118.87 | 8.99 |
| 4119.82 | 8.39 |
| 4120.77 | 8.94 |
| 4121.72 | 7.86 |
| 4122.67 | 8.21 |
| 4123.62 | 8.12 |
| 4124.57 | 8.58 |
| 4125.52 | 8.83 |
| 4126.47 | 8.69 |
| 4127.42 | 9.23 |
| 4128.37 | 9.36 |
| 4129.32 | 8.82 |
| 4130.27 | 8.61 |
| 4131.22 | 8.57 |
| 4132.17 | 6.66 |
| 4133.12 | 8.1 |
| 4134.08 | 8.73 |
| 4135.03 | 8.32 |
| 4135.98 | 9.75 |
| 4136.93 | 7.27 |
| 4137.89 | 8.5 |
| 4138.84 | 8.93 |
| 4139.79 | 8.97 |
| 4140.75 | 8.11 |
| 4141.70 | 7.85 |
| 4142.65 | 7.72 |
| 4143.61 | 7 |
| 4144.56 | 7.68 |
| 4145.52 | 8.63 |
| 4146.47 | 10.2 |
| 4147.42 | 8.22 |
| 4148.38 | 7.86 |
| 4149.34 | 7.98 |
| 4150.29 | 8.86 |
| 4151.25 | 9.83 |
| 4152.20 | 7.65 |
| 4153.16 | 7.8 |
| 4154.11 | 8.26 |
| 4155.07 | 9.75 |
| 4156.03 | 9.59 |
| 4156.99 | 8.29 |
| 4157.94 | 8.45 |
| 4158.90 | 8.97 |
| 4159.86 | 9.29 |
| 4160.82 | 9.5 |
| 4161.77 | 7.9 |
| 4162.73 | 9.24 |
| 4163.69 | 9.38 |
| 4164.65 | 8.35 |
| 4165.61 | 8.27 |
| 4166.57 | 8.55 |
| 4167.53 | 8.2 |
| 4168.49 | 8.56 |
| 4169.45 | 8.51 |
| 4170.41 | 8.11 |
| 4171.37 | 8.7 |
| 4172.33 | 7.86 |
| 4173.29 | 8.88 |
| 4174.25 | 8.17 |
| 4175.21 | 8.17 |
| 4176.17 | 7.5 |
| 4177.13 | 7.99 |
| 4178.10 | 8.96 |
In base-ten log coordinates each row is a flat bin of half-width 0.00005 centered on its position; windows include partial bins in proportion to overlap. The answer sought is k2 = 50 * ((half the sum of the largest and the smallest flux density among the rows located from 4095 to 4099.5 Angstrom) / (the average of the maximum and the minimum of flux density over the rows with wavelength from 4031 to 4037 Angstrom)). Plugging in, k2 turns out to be 45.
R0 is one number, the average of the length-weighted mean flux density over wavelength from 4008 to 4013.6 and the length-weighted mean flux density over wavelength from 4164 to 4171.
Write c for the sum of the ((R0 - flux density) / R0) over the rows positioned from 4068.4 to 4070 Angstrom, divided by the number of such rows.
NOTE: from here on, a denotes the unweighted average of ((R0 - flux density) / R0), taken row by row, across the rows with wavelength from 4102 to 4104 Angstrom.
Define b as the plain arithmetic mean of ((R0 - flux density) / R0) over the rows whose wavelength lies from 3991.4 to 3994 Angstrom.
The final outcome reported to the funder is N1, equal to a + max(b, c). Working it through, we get 0.12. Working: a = 0.118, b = 0.00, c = -0.11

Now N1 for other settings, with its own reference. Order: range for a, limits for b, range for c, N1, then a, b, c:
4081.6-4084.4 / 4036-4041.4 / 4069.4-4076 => -0.02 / 0.027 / -0.05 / -0.08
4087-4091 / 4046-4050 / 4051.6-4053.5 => 0.02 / -0.059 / 0.08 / 0.00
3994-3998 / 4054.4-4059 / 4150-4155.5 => 0.06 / 0.040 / 0.02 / -0.05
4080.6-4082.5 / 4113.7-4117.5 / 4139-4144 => 0.10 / 0.054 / -0.02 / 0.04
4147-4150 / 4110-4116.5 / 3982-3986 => 0.11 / 0.034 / 0.01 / 0.07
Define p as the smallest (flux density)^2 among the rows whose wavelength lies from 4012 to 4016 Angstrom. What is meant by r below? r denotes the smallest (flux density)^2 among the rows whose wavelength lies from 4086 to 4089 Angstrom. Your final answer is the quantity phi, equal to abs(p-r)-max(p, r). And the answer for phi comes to -46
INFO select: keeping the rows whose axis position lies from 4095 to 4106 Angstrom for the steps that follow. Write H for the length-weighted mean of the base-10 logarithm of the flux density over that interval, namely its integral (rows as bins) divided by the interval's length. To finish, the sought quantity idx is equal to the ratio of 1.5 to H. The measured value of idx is 1.77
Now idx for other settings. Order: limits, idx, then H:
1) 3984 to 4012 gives 1.65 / 0.91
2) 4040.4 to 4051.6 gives 1.74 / 0.86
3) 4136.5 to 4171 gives 1.62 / 0.93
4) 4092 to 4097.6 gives 1.63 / 0.92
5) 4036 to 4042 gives 1.60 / 0.94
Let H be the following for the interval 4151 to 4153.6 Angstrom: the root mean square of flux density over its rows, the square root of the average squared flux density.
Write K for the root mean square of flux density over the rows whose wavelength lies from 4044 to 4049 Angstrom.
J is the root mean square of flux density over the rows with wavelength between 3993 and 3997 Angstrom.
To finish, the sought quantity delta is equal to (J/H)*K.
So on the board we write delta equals 6.5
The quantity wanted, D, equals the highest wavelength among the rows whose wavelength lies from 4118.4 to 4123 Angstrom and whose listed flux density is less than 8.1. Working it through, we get 4121.72 Angstrom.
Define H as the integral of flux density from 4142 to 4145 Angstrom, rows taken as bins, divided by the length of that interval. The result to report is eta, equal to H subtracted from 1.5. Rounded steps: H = 7.5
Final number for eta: -6.0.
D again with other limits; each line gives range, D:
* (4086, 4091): 4090.52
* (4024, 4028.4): 4025.12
